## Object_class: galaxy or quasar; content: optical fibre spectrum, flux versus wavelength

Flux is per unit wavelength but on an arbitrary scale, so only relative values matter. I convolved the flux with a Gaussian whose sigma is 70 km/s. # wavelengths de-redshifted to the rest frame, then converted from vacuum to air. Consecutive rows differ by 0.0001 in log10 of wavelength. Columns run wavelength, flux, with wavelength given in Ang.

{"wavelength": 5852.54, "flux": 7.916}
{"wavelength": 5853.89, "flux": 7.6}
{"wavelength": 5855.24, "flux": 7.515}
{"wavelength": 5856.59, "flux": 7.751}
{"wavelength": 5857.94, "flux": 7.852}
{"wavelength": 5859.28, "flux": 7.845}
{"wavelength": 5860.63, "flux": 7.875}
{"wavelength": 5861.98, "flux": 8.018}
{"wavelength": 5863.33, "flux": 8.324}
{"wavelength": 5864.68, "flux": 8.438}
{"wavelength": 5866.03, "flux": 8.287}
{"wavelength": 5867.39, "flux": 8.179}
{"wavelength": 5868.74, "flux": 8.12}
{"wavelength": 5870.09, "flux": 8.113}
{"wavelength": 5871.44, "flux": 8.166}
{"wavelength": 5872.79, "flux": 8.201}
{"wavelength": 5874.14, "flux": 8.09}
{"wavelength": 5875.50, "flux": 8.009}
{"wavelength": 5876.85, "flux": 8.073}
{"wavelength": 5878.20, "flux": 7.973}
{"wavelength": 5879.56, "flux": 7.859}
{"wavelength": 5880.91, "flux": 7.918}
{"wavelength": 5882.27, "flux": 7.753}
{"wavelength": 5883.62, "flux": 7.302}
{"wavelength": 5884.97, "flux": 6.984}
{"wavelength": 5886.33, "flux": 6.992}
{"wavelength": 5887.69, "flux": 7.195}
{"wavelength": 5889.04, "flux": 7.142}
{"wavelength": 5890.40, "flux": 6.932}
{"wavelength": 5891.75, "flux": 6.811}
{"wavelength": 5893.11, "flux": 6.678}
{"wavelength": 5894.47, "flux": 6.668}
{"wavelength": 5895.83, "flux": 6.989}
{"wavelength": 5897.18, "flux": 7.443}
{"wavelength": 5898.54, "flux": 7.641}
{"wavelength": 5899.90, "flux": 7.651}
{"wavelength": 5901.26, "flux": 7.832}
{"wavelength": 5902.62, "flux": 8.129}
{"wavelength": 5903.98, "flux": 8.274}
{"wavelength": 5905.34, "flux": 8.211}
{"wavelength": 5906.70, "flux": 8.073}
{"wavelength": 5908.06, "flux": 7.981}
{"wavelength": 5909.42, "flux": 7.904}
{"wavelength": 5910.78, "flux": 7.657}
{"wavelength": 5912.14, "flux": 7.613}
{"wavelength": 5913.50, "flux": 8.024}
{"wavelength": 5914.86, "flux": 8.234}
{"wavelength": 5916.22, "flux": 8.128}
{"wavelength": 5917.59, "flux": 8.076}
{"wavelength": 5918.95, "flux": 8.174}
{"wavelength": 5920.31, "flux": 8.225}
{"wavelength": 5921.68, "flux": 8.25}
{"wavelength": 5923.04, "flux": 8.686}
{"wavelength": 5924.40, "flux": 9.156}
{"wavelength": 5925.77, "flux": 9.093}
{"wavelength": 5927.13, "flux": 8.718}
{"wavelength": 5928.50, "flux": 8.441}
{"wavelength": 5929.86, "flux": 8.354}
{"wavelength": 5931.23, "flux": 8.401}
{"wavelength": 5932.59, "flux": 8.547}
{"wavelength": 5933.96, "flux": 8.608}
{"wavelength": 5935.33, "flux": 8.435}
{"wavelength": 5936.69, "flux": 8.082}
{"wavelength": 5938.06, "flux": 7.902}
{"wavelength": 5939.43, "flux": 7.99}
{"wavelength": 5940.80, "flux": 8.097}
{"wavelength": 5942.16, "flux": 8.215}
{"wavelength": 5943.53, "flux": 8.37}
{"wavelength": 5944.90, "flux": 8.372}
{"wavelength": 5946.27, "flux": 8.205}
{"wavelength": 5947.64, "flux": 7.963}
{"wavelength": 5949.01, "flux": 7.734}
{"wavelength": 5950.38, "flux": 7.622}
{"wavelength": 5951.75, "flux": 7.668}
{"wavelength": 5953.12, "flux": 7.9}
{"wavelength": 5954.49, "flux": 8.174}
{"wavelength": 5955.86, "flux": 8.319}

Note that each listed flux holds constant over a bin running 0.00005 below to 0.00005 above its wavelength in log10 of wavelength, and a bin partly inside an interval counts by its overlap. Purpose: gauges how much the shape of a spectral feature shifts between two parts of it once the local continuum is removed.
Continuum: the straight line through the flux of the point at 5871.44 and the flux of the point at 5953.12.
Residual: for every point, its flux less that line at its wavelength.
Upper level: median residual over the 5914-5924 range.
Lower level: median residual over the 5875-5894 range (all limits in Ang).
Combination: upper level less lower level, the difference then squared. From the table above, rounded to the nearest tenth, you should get 1.2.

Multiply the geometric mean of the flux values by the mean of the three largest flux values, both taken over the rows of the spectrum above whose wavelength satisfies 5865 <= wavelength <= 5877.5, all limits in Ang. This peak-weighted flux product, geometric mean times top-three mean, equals 66.9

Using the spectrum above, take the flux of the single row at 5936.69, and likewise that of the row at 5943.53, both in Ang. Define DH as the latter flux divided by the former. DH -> 1.04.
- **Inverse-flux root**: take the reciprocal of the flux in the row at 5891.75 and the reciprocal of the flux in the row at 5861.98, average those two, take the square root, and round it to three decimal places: 0.368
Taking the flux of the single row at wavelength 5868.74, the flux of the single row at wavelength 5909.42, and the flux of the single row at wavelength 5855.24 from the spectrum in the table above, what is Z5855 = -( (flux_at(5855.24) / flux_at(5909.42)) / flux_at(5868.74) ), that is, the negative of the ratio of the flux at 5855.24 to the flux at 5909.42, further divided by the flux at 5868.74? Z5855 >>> -0.1171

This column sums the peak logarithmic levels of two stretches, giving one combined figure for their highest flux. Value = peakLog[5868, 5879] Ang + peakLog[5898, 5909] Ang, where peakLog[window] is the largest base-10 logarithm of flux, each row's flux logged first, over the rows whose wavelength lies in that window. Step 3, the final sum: 1.83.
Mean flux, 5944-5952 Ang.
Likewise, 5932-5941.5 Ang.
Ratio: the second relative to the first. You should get 1.04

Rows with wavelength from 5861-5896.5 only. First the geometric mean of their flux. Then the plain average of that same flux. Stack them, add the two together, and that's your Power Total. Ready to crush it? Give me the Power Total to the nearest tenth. 15.3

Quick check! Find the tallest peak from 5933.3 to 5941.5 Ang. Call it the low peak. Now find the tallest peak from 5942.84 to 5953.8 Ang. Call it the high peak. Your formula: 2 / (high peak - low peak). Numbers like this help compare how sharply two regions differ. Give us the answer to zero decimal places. -8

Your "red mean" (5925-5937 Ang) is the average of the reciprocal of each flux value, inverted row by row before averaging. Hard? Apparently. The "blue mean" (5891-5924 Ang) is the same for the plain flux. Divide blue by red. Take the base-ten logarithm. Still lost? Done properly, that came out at 1.82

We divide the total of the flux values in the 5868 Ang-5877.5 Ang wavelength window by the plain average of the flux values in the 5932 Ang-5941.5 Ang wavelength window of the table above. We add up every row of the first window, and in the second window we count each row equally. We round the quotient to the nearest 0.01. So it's 6.89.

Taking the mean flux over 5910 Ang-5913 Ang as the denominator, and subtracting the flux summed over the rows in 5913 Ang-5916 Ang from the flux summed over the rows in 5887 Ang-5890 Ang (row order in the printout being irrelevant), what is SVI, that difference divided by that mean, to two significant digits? -0.25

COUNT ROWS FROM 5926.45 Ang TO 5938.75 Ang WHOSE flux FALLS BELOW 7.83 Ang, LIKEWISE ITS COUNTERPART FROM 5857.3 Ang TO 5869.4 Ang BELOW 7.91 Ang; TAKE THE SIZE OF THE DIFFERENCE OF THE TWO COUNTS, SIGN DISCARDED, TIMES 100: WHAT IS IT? 300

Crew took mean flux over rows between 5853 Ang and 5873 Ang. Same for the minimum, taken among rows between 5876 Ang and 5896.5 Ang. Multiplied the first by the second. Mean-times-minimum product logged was 53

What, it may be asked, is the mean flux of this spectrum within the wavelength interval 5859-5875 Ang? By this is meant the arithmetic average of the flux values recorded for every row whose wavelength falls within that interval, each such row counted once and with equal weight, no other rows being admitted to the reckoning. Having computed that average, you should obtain 8.14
